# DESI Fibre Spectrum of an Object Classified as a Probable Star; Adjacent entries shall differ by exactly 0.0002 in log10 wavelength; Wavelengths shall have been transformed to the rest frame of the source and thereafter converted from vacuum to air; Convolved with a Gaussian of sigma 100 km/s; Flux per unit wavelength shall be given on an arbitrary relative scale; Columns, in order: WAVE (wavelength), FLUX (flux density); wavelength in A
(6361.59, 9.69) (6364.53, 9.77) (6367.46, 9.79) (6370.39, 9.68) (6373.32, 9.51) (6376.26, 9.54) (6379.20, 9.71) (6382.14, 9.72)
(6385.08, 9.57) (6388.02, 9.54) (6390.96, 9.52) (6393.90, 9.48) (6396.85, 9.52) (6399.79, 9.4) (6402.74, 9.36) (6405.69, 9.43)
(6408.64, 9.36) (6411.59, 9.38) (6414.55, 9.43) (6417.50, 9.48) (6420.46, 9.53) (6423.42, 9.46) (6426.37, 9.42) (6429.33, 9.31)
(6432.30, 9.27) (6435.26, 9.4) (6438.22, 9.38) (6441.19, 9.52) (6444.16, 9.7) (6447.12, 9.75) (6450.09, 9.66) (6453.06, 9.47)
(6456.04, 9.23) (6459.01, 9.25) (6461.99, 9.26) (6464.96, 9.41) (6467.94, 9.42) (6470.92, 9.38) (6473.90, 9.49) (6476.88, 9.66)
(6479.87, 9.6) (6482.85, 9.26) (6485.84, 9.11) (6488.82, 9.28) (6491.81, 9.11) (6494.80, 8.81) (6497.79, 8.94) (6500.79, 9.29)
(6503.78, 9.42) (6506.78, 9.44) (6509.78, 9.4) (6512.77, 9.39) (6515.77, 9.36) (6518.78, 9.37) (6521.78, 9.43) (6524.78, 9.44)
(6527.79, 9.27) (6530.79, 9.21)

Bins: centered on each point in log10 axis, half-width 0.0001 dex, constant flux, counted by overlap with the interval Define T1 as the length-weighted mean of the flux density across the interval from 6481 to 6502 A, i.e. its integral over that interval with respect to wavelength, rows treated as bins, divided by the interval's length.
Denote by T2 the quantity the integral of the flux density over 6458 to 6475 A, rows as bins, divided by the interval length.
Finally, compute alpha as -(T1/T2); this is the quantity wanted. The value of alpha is -0.97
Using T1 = 9.12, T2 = 9.37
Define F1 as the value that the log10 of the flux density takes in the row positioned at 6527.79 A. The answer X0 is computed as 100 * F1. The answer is 96.7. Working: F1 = 0.967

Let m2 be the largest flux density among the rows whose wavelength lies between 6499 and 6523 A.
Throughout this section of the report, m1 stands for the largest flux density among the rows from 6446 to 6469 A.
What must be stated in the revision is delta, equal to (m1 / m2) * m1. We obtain 10.1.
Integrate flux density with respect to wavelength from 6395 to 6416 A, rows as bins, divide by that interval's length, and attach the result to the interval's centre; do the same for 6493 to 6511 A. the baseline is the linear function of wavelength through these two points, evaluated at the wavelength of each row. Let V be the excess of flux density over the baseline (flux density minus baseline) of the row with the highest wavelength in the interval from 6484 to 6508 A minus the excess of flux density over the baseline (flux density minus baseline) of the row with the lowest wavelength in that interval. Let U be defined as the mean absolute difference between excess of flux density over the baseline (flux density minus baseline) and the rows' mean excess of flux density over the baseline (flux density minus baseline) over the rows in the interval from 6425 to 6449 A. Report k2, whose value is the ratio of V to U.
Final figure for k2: 2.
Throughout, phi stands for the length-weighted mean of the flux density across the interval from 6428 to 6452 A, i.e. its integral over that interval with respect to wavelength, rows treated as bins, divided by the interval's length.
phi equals 9.50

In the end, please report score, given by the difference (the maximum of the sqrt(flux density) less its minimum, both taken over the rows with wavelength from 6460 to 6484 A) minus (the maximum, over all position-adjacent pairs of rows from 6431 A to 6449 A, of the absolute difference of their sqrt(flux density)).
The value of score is 0.04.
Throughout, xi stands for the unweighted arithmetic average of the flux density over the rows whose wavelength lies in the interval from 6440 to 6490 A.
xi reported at 9.44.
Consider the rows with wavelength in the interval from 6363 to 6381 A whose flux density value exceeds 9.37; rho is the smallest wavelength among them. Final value 6364.53 A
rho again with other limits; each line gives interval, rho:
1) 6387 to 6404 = 6388.02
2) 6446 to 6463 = 6447.12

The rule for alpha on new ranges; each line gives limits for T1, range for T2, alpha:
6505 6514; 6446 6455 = -0.98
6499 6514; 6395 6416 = -1.00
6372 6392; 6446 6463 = -1.02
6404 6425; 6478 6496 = -1.02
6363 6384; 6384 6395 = -1.01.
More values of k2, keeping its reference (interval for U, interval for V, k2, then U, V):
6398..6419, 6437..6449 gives 9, 0.042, 0.4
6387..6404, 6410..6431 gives -1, 0.052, 0.0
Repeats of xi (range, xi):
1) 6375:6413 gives 9.50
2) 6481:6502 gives 9.11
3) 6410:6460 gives 9.45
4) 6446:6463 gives 9.44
